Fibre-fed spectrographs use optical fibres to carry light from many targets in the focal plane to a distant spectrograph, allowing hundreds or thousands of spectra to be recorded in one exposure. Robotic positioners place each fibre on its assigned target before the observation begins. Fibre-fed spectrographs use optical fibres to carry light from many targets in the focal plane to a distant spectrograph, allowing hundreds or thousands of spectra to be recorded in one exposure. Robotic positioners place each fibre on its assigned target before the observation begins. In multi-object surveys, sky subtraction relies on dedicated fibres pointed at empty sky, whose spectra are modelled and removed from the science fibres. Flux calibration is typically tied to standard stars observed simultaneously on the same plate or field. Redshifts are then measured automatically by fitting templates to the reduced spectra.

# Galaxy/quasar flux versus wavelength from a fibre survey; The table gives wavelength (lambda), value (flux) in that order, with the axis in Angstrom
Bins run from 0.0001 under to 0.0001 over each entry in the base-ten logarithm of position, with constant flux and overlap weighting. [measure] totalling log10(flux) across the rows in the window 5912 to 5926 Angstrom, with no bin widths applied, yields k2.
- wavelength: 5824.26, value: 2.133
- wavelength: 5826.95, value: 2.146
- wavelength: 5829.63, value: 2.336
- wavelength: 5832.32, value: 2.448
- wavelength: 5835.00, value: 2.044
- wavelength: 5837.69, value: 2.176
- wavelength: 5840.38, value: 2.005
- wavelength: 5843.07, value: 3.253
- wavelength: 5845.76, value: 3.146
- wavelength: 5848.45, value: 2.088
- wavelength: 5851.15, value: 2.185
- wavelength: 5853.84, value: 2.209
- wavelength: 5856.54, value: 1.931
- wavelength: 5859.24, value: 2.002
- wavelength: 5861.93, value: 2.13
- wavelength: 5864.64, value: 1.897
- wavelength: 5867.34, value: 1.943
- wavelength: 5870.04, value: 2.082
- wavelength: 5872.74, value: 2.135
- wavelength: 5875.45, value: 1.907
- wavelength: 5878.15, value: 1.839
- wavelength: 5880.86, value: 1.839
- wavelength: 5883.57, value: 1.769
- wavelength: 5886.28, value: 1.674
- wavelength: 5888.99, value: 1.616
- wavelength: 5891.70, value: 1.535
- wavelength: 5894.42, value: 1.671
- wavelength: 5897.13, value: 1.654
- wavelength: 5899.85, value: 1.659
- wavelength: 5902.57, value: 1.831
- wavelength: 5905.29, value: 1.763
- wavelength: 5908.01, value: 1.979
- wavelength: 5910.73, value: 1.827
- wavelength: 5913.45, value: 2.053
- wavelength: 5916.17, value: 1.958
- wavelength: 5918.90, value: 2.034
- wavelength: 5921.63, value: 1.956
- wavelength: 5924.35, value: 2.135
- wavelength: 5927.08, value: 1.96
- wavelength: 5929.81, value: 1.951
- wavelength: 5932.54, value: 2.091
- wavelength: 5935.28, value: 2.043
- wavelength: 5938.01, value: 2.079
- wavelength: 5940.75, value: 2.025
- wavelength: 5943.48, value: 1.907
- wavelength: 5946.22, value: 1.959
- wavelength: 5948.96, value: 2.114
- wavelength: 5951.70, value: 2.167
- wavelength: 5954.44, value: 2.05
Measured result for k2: 1.53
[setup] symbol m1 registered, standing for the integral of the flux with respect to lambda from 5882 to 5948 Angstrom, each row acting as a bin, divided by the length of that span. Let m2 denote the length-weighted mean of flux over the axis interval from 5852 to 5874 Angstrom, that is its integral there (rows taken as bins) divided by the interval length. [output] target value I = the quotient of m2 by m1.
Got 1.09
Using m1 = 1.88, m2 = 2.04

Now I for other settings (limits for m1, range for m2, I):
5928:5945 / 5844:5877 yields 1.07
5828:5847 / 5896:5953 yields 0.79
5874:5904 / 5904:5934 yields 1.14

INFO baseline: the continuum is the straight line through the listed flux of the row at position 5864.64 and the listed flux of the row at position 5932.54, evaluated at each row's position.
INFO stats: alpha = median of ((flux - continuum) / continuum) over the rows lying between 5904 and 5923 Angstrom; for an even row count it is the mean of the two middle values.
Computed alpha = -0.04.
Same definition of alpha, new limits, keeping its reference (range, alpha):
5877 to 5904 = -0.15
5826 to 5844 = 0.20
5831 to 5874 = 0.13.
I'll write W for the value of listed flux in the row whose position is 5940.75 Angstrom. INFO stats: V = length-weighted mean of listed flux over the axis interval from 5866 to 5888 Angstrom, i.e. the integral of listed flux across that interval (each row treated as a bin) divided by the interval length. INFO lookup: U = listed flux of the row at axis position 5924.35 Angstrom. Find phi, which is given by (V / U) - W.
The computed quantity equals -1.14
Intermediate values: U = 2.135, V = 1.89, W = 2.025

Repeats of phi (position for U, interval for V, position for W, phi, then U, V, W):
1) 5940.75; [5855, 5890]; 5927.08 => -1.02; 2.025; 1.91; 1.96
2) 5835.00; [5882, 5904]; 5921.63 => -1.14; 2.044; 1.68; 1.956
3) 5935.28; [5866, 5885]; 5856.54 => -0.99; 2.043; 1.93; 1.931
